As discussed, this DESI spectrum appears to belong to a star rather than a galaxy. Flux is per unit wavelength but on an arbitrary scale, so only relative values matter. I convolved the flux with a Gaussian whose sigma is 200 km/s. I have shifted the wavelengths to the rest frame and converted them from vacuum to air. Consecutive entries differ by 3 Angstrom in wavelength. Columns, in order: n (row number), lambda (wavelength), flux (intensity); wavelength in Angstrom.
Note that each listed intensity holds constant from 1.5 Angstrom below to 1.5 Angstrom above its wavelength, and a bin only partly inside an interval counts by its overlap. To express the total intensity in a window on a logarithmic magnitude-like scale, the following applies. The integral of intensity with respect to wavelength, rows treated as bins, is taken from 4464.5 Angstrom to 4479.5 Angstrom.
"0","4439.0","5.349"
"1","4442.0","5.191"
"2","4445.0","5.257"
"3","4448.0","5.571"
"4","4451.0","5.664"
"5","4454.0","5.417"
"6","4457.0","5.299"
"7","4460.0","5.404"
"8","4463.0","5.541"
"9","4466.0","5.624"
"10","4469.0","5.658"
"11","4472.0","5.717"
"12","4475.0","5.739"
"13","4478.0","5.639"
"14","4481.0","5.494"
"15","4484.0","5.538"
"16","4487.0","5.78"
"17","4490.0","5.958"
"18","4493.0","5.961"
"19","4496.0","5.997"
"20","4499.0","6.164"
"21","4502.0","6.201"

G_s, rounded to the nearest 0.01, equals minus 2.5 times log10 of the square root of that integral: -2.41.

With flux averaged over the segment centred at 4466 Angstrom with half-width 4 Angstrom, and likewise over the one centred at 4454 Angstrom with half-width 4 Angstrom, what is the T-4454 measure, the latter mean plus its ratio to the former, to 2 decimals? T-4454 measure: 6.43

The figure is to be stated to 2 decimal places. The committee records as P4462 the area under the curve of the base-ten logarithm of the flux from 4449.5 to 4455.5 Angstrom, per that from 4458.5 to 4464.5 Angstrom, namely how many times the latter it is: 1.01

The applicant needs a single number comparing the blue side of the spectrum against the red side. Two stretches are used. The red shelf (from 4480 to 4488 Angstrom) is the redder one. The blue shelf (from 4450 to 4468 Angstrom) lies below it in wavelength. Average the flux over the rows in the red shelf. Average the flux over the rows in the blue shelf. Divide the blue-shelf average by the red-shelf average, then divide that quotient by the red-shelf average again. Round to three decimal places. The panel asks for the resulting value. 0.175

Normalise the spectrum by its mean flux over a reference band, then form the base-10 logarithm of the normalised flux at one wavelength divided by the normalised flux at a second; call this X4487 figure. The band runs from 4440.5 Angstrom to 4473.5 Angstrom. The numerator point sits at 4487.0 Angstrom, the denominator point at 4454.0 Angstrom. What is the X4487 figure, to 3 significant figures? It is 0.0282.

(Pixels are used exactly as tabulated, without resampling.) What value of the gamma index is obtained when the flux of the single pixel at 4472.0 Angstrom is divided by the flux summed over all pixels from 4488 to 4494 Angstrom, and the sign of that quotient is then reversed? -0.48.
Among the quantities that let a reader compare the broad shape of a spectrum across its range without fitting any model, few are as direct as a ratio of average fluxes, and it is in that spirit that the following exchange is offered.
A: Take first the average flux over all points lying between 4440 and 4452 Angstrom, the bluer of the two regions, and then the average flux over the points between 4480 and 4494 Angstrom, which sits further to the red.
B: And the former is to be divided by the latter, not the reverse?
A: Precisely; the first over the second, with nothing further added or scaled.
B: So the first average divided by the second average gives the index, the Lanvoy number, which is 0.94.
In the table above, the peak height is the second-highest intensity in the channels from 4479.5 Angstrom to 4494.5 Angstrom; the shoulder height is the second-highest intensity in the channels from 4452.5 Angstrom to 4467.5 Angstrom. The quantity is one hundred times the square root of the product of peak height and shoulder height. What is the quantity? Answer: 575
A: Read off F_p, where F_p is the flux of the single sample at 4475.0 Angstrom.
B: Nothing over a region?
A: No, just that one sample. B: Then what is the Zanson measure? 5.739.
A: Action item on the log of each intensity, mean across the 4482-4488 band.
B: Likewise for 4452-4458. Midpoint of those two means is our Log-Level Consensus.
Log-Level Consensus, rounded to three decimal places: 0.741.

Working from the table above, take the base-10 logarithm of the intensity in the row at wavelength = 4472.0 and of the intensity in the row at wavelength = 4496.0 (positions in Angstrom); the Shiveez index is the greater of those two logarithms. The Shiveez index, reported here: 0.778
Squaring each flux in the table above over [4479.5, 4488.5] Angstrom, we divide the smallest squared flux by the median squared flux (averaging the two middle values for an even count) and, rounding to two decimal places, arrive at 0.98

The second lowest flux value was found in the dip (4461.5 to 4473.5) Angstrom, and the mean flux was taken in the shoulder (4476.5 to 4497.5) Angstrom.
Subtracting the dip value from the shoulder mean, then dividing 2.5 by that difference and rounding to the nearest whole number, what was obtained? 18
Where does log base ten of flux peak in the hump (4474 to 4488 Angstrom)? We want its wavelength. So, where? 4487.0 Angstrom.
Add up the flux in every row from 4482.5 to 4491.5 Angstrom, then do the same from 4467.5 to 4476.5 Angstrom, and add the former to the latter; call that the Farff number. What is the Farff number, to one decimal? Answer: 34.4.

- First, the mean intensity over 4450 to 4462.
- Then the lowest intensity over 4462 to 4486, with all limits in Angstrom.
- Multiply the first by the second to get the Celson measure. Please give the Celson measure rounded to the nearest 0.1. 29.9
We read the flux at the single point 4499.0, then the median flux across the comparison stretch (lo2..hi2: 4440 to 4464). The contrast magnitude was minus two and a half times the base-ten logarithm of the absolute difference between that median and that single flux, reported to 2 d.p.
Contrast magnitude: 0.31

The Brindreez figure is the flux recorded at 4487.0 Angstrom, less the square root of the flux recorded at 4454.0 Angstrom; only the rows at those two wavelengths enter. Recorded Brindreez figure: 3.5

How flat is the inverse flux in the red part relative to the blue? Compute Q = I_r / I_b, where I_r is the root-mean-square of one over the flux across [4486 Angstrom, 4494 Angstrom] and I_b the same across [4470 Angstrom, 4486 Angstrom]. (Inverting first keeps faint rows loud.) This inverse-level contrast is 0.953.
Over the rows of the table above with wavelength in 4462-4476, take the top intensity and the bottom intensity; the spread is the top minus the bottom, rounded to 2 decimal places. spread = 0.20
